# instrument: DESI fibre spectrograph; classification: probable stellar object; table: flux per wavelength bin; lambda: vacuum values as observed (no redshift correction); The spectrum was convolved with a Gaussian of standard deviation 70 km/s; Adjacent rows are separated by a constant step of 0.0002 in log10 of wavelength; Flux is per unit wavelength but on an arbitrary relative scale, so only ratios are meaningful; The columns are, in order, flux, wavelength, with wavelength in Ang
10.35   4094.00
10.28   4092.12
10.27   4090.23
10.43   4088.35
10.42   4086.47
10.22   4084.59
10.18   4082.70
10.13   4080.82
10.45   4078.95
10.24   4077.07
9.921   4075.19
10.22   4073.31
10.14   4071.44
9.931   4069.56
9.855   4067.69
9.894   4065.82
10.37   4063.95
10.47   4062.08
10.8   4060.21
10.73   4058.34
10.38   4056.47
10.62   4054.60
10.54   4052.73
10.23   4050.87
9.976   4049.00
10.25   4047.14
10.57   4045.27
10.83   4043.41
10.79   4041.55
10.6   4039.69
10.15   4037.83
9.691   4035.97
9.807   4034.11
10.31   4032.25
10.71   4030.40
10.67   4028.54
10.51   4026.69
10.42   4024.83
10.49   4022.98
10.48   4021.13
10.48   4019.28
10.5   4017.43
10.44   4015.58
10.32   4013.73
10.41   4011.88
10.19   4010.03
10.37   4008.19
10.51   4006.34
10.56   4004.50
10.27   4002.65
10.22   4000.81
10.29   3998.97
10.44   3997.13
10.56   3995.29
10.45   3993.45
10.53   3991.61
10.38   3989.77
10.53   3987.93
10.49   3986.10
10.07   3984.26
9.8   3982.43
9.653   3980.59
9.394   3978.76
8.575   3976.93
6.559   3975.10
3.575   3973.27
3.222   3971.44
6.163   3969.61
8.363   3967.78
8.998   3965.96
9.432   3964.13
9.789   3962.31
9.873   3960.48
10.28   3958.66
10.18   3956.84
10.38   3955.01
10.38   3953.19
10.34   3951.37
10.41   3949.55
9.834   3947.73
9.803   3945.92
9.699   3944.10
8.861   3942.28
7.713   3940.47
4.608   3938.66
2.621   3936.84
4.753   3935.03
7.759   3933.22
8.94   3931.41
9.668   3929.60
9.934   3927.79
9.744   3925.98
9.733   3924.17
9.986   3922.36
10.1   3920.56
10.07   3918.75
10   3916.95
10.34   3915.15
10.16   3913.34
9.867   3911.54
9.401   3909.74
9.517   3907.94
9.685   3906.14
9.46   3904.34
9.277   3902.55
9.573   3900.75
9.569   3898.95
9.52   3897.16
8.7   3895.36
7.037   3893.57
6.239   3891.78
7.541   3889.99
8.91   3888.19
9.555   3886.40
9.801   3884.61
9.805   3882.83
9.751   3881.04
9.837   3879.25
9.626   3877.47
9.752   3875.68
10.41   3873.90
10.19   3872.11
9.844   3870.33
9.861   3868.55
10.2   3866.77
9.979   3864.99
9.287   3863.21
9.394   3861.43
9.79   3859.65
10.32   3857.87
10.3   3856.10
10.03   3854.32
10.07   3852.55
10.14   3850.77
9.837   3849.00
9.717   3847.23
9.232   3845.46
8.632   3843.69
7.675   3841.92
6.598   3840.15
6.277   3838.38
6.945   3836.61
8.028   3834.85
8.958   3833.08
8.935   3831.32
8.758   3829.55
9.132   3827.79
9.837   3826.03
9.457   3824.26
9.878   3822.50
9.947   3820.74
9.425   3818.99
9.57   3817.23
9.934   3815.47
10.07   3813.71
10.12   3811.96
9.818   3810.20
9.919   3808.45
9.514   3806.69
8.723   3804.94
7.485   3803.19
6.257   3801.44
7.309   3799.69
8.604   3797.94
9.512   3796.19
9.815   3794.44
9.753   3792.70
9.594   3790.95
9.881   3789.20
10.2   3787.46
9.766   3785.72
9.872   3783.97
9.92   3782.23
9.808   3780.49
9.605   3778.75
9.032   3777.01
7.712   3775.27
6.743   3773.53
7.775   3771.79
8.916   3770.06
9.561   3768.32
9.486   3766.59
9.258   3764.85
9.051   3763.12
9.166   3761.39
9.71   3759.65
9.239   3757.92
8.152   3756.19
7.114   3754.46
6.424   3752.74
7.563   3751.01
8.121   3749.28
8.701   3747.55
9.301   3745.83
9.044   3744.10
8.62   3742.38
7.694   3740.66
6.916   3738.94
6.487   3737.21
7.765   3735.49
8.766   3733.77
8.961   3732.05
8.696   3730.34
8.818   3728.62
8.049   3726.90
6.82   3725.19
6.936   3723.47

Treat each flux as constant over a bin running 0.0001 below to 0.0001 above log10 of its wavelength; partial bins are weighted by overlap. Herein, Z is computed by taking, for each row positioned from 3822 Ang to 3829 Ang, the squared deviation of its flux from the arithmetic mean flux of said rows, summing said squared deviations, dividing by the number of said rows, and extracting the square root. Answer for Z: 0.3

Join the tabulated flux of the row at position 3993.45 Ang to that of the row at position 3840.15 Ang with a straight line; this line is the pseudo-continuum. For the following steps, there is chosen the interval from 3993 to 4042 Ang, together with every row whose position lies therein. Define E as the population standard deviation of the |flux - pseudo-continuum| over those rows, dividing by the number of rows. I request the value 0.44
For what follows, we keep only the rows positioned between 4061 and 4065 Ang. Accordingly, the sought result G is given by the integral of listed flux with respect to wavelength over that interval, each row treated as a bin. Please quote 42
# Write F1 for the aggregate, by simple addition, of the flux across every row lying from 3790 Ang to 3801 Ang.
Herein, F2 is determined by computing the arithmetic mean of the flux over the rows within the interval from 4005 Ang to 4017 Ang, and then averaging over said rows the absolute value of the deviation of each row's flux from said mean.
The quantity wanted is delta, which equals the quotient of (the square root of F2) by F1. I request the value 0.005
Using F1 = 54.6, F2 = 0.08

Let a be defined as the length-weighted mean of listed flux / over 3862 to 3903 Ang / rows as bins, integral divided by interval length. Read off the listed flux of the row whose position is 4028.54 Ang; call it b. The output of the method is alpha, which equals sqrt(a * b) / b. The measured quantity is 0.93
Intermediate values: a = 9.3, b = 10.67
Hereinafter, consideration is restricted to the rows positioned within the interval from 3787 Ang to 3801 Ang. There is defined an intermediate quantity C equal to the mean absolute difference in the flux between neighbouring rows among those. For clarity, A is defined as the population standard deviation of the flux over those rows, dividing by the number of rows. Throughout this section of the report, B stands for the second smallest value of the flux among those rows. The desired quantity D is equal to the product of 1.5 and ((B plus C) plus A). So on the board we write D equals 14.9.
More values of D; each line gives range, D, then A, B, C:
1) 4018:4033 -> 16.0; 0.12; 10.42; 0.11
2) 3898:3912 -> 14.7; 0.17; 9.401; 0.21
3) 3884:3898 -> 13.9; 1.23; 7.037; 0.98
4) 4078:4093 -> 15.6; 0.11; 10.18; 0.11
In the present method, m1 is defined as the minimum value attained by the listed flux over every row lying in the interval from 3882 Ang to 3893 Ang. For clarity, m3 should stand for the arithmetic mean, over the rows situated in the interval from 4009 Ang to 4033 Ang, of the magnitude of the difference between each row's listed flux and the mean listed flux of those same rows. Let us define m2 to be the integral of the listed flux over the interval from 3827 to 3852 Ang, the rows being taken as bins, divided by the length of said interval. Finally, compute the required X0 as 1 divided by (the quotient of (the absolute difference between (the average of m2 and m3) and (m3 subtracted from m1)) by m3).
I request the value 0.05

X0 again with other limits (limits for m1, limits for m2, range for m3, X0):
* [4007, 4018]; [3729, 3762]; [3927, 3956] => 0.57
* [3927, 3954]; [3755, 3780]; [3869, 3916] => 0.24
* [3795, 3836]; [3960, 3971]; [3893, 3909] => 0.49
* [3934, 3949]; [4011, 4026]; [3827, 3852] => 0.24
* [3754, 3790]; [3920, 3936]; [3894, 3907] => 0.12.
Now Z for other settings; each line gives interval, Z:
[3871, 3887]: 0.3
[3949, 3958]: 0.1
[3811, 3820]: 0.3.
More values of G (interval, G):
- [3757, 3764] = 65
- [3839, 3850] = 94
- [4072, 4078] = 61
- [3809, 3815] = 60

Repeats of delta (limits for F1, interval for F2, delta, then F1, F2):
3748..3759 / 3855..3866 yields 0.013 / 46.6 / 0.35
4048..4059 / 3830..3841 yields 0.016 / 62.5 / 1.02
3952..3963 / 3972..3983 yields 0.023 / 60.9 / 1.91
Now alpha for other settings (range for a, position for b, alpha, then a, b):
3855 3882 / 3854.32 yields 0.99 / 9.9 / 10.03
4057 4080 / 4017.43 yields 0.99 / 10.3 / 10.5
